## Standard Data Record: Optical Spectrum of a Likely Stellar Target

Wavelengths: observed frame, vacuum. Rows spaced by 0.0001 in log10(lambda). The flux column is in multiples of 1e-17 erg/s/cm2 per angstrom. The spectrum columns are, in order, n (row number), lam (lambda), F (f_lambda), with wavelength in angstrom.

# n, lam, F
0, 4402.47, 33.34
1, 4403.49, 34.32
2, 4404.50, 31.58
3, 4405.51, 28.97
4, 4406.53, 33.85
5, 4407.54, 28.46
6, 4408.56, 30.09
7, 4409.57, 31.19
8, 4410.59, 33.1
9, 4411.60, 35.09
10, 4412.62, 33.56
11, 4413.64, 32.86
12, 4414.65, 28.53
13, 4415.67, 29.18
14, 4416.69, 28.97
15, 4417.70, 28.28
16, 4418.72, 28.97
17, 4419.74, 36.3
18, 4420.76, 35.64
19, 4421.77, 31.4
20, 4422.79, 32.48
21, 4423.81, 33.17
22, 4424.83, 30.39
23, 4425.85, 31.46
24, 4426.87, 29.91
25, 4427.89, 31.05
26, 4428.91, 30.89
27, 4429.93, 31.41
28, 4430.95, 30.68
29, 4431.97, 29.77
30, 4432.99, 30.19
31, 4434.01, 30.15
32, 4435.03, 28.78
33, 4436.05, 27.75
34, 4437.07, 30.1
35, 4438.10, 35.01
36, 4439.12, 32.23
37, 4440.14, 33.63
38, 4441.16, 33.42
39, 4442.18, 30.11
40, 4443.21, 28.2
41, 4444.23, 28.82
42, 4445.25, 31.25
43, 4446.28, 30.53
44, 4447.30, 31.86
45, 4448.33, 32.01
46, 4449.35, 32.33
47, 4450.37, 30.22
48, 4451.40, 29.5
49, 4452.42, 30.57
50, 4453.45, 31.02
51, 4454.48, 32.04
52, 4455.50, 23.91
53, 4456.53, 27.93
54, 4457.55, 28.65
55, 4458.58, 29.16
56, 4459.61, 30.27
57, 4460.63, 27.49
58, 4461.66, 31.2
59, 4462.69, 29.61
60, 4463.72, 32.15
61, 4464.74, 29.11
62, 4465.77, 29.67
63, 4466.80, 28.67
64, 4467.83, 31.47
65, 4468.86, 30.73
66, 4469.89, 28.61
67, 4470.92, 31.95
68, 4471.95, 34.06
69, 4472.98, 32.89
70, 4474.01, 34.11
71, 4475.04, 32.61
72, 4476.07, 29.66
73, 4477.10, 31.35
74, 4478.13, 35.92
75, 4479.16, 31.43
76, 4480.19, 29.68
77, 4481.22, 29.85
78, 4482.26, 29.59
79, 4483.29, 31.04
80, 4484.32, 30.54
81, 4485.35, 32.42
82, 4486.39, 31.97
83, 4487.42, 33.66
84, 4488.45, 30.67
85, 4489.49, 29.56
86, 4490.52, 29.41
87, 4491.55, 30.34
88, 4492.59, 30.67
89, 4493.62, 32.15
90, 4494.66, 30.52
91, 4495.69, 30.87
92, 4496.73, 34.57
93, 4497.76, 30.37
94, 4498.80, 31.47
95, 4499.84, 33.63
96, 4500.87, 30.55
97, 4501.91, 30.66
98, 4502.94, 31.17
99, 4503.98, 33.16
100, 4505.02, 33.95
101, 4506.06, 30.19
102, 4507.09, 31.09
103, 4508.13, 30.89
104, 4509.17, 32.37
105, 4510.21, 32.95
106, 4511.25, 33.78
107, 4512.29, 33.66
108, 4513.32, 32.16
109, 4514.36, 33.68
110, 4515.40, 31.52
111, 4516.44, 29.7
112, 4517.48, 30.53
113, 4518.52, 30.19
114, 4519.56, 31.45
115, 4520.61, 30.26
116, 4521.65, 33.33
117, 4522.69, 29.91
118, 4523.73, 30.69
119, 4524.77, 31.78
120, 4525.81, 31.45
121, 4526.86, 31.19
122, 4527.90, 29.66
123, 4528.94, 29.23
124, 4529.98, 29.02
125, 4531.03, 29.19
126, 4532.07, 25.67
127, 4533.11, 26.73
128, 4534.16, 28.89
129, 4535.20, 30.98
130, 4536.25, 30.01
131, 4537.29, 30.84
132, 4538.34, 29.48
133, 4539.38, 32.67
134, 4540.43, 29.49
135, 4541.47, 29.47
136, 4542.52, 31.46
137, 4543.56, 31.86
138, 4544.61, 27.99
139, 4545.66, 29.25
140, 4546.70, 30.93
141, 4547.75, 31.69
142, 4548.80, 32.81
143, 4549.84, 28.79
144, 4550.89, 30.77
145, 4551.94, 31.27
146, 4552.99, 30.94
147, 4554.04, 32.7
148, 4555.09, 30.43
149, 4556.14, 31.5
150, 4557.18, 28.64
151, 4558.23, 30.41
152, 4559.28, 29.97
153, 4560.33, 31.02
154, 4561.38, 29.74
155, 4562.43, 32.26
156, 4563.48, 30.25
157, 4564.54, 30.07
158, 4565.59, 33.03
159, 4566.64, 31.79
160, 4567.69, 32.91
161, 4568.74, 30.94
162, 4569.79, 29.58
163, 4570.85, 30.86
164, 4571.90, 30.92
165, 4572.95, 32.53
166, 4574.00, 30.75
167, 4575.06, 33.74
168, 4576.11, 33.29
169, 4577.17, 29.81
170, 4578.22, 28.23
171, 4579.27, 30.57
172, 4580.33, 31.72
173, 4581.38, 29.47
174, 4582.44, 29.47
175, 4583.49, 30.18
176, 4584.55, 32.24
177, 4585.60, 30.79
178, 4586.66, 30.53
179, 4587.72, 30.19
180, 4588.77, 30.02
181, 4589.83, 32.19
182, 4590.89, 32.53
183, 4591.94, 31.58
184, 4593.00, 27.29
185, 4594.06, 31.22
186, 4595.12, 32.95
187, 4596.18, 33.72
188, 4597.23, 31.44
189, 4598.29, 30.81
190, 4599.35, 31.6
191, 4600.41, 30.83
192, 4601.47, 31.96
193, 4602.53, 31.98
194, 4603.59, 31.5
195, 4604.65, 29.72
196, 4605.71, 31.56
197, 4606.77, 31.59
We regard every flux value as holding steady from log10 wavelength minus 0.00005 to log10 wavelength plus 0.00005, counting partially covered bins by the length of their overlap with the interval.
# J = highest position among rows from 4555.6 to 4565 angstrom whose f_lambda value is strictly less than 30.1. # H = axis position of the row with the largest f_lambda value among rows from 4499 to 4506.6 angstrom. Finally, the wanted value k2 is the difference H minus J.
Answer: -59.5 angstrom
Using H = 4505.02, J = 4564.54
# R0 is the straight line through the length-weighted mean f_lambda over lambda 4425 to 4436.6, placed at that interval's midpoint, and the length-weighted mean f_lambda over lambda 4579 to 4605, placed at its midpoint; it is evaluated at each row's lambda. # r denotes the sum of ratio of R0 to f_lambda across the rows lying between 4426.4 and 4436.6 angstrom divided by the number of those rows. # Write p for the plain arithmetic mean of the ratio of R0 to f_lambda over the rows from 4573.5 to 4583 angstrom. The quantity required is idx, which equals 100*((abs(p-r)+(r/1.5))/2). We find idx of 33.7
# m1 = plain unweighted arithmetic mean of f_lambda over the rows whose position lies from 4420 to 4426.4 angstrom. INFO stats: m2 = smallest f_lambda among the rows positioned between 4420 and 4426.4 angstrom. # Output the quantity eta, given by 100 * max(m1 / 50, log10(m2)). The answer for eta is 148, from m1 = 32.4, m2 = 30.39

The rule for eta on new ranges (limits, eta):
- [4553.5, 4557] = 148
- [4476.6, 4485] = 147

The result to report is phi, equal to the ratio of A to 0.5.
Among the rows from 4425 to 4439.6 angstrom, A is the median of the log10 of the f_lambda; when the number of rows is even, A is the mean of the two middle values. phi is 2.97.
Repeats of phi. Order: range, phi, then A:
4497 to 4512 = 2.99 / 1.50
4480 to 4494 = 2.97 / 1.49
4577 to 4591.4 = 2.96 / 1.48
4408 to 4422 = 2.99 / 1.50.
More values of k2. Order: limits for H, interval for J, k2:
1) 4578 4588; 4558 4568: 20.0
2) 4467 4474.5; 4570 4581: -104.2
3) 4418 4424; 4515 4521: -96.7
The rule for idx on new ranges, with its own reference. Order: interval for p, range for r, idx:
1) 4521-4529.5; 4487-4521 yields 33.6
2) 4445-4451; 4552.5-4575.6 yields 34.6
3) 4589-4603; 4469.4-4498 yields 33.2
